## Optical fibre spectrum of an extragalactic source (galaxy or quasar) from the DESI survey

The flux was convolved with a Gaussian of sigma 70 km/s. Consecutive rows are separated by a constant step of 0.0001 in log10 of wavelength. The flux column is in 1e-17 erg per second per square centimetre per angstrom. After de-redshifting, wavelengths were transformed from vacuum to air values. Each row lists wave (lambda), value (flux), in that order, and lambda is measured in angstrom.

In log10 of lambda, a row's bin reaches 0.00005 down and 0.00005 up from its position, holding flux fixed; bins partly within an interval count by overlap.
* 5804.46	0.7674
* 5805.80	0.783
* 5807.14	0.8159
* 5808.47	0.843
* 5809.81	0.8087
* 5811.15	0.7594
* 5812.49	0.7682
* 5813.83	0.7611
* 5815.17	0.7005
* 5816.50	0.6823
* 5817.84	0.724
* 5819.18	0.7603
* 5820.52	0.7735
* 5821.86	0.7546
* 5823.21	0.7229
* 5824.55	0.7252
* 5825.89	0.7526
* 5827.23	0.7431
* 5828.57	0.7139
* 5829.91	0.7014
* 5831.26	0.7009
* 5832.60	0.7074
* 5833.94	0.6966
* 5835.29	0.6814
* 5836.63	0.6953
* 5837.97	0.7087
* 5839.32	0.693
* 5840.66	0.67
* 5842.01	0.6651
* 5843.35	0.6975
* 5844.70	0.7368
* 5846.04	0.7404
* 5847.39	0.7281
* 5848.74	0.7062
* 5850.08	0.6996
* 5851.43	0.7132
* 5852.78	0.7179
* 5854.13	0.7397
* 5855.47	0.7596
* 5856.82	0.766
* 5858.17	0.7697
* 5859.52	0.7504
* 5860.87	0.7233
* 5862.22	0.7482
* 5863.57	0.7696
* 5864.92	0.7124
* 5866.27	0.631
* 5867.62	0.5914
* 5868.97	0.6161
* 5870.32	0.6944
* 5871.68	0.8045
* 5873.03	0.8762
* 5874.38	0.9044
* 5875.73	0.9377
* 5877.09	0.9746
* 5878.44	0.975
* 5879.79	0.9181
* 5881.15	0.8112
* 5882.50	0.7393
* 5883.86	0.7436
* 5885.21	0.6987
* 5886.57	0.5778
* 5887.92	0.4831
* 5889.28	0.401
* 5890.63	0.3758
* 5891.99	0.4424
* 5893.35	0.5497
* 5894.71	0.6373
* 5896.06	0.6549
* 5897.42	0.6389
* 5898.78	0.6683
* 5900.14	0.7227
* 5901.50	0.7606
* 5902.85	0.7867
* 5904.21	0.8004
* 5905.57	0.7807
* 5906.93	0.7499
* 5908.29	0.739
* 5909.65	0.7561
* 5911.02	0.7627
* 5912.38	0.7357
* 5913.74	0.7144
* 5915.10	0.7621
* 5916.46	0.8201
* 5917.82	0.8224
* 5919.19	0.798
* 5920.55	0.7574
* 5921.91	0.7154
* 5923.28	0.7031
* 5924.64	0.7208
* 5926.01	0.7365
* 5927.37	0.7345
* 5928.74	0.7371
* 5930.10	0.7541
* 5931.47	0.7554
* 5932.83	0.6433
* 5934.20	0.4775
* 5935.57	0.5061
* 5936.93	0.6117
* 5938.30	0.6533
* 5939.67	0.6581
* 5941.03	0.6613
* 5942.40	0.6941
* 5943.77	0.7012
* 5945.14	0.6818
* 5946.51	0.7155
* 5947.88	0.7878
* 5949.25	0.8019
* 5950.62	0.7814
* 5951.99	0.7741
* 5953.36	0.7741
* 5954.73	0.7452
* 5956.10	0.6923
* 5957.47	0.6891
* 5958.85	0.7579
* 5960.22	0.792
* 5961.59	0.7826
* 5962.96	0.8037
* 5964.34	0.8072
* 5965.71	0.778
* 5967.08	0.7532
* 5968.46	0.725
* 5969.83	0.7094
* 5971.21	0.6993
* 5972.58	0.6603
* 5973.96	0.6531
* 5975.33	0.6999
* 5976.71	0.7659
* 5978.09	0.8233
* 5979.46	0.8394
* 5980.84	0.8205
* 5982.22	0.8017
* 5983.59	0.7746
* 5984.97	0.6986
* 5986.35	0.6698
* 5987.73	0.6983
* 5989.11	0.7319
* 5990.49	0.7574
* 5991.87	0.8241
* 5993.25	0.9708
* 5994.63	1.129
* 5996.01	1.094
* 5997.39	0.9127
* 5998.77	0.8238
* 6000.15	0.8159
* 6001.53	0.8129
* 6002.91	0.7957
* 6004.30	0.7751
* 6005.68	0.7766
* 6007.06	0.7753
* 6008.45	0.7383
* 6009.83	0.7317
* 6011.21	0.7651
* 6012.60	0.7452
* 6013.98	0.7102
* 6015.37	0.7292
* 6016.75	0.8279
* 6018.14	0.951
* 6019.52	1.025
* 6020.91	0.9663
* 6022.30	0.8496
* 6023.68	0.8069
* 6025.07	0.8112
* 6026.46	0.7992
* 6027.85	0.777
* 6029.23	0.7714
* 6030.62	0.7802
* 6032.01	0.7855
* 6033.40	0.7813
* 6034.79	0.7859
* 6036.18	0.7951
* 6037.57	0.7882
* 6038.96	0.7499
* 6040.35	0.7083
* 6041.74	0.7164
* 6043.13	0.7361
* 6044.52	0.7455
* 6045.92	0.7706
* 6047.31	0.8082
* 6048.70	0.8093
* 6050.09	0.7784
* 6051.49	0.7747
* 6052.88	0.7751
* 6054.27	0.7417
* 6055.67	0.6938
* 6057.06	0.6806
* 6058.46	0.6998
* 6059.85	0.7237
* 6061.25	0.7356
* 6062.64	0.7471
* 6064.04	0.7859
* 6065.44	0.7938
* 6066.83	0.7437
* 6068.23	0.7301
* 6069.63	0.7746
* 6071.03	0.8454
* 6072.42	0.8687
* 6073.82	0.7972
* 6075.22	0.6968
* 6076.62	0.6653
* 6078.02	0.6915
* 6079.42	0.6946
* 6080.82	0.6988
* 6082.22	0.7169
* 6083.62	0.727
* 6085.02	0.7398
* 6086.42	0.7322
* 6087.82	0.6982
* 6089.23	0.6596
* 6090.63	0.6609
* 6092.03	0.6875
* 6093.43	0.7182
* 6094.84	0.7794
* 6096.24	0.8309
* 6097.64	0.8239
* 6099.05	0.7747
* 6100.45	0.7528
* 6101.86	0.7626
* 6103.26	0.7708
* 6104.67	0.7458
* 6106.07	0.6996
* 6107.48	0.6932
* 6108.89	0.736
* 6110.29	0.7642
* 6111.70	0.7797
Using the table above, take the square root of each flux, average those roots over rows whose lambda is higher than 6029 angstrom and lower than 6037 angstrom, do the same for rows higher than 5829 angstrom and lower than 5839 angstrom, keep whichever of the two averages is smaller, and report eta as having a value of 0.836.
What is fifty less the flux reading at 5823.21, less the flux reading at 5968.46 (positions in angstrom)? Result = 48.6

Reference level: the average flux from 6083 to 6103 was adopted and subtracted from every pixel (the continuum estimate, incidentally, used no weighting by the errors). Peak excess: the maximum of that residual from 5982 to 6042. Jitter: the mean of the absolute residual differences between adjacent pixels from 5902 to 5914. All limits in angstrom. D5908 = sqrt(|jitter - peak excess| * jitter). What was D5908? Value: 0.083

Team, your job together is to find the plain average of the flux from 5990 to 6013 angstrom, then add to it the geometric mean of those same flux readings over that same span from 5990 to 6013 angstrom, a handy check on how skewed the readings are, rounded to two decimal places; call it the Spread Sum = 1.67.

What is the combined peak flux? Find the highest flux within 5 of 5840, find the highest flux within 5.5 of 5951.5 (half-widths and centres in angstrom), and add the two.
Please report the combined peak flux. 1.54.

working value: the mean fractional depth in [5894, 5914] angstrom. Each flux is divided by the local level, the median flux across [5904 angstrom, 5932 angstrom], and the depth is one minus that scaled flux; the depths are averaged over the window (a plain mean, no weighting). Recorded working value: 0.04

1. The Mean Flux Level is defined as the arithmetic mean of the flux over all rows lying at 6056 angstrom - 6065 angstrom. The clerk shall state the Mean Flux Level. 0.73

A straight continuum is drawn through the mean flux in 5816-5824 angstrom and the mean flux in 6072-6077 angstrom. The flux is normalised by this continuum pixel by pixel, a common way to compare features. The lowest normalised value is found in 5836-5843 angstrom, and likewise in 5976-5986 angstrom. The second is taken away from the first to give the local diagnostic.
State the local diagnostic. -0.031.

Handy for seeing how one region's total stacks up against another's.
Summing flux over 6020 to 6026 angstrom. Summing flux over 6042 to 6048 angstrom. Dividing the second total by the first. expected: 0.89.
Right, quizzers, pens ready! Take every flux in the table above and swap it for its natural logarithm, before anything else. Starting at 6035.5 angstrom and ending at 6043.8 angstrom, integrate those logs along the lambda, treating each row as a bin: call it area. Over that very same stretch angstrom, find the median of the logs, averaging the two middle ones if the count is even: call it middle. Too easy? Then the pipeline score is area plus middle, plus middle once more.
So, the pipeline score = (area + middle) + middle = -3.0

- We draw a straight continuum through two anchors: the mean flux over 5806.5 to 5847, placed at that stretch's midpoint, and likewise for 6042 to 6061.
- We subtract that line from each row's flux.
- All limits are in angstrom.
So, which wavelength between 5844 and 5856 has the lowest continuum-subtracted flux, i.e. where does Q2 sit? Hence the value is 5850.08 angstrom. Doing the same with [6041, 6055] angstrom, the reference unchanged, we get 6041.74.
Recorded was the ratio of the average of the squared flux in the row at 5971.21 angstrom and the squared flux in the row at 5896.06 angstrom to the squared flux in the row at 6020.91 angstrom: 0.49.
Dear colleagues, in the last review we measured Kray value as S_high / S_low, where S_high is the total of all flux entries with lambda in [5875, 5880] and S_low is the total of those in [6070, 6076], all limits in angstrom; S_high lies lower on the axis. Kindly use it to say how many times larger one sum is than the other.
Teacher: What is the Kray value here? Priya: 1.19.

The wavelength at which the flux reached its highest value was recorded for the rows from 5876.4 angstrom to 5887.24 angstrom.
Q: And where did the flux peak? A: 5878.44 angstrom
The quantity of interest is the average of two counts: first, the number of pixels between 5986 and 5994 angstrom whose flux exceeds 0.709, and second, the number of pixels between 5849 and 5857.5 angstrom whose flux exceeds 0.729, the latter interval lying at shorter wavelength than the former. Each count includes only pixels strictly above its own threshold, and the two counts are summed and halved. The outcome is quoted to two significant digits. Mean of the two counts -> 3.5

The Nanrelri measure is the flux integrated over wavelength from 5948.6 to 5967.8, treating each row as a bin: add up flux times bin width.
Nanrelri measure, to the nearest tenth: 14.7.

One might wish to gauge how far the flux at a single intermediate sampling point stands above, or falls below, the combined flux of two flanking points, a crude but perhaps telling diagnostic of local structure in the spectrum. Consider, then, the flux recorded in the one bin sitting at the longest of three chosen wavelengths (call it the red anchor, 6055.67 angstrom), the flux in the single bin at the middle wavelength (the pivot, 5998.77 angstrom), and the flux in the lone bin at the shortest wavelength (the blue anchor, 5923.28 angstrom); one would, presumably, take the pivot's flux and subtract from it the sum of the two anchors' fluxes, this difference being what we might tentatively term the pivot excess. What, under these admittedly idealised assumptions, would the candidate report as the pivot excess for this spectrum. -0.57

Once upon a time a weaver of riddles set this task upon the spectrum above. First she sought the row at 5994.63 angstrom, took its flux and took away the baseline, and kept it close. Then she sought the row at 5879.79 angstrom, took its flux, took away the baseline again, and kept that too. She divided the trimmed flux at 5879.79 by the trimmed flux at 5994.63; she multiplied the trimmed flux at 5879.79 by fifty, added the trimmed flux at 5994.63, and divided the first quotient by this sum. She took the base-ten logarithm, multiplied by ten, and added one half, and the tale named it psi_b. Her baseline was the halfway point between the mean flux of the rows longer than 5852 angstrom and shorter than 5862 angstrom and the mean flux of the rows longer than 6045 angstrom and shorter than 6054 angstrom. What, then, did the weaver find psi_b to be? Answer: -12.3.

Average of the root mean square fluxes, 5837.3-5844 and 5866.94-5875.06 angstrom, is 0.72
